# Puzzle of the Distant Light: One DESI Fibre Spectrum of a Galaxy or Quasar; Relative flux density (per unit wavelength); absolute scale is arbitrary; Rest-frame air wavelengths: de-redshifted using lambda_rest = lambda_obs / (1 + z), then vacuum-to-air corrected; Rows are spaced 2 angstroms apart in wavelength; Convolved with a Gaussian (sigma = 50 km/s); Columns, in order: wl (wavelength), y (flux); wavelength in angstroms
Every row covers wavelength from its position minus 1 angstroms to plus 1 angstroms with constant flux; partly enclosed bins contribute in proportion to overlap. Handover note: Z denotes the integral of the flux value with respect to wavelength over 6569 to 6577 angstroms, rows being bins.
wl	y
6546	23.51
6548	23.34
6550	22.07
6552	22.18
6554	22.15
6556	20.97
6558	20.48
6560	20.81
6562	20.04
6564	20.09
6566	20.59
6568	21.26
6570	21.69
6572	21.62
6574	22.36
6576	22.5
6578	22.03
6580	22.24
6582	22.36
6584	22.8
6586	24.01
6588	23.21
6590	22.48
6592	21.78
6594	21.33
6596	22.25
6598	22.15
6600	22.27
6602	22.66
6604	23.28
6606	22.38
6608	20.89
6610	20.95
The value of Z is 176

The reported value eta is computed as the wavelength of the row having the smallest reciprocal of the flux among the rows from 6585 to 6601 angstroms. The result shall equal 6586 angstroms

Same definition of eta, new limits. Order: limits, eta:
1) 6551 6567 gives 6552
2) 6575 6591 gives 6586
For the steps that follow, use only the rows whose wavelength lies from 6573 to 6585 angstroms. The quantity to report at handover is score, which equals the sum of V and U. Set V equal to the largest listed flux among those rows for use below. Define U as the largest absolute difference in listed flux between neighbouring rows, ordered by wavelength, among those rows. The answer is 23.3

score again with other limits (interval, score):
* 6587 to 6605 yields 24.2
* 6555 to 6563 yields 21.7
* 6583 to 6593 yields 25.2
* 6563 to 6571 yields 22.4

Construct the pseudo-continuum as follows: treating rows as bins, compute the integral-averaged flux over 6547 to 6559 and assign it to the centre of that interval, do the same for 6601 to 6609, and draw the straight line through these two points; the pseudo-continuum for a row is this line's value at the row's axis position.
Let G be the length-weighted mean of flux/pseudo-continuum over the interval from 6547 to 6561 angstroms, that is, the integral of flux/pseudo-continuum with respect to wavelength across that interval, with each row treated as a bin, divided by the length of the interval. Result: 0.99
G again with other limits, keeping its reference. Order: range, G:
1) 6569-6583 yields 1.00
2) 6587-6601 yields 1.00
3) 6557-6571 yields 0.94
